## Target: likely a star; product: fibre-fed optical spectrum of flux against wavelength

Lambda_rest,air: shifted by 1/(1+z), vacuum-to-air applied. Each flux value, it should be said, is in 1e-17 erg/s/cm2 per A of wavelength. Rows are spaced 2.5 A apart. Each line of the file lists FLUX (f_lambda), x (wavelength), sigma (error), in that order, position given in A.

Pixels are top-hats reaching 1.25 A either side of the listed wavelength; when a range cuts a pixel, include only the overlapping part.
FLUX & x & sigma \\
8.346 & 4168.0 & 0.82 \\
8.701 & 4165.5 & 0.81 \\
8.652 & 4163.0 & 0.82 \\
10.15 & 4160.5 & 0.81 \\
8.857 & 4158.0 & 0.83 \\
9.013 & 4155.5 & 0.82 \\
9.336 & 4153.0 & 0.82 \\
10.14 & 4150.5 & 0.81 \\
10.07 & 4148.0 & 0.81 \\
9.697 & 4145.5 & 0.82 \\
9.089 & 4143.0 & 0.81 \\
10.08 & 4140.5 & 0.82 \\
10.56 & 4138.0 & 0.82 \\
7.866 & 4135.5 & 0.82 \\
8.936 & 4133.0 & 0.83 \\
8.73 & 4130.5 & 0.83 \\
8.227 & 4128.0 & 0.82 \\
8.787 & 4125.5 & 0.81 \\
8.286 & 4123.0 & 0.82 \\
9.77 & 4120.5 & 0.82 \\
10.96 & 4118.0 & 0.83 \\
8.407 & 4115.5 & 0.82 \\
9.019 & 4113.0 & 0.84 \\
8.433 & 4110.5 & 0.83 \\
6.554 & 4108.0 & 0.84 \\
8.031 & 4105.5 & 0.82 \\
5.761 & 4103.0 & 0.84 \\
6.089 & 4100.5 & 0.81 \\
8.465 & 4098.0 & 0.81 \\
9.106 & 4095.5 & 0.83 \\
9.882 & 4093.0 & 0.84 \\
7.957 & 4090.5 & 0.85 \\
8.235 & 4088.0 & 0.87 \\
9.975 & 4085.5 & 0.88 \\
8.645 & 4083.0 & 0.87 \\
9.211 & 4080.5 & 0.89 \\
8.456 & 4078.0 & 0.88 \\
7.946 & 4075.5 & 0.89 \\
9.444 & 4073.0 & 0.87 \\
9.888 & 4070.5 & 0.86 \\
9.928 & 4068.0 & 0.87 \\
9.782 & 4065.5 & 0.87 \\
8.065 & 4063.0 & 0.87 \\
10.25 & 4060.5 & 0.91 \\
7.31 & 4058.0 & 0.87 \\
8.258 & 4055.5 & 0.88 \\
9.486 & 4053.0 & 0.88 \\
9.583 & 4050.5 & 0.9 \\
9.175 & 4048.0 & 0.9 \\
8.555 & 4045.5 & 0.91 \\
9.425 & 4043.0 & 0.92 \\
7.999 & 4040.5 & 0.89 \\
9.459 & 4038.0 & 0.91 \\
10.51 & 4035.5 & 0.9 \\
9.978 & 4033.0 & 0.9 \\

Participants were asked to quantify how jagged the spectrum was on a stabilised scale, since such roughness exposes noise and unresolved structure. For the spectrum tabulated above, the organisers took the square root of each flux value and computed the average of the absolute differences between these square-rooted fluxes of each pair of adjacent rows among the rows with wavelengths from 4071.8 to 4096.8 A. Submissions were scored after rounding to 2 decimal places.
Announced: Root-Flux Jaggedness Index 0.17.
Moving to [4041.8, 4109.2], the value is 0.19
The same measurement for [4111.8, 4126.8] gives 0.21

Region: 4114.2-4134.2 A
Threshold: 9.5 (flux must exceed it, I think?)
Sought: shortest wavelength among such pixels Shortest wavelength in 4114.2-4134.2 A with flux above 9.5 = 4118.0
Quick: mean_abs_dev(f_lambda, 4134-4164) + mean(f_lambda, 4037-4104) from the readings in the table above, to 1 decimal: 9.4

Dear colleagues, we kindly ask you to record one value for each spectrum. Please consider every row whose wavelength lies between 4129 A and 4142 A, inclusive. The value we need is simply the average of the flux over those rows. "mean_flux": 9.2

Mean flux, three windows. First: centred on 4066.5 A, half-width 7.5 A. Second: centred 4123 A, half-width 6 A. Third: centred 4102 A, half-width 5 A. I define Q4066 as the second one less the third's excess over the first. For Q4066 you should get 11.7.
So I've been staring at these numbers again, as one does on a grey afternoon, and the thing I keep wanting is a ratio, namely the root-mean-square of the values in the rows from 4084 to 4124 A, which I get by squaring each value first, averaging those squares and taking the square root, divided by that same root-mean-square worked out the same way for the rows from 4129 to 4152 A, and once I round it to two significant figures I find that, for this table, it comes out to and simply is 0.90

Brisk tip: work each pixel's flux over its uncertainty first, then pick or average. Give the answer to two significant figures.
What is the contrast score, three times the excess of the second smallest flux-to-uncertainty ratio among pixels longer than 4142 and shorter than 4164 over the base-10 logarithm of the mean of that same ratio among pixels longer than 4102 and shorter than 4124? 29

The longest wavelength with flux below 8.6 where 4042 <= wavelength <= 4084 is 4078.0 A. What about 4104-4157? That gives 4135.5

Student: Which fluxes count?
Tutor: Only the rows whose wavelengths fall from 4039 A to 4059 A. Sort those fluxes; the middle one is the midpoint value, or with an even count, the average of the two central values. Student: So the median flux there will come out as 8.9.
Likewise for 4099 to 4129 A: 8.3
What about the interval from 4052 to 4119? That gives 8.5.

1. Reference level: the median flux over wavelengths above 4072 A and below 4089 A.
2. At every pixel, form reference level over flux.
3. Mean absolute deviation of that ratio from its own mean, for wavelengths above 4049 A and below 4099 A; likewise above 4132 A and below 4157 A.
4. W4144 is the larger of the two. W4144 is 0.084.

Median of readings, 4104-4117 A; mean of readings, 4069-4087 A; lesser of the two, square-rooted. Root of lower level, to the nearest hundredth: 2.90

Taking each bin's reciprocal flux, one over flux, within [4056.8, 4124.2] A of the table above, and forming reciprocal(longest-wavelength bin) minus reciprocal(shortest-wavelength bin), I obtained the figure -0.016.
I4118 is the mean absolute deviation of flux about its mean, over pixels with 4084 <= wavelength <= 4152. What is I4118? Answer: 0.97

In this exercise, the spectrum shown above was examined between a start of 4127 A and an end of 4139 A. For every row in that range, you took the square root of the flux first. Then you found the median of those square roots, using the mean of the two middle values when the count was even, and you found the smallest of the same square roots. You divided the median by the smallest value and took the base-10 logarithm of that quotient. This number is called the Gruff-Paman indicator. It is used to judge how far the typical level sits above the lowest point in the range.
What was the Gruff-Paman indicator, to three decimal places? 0.023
